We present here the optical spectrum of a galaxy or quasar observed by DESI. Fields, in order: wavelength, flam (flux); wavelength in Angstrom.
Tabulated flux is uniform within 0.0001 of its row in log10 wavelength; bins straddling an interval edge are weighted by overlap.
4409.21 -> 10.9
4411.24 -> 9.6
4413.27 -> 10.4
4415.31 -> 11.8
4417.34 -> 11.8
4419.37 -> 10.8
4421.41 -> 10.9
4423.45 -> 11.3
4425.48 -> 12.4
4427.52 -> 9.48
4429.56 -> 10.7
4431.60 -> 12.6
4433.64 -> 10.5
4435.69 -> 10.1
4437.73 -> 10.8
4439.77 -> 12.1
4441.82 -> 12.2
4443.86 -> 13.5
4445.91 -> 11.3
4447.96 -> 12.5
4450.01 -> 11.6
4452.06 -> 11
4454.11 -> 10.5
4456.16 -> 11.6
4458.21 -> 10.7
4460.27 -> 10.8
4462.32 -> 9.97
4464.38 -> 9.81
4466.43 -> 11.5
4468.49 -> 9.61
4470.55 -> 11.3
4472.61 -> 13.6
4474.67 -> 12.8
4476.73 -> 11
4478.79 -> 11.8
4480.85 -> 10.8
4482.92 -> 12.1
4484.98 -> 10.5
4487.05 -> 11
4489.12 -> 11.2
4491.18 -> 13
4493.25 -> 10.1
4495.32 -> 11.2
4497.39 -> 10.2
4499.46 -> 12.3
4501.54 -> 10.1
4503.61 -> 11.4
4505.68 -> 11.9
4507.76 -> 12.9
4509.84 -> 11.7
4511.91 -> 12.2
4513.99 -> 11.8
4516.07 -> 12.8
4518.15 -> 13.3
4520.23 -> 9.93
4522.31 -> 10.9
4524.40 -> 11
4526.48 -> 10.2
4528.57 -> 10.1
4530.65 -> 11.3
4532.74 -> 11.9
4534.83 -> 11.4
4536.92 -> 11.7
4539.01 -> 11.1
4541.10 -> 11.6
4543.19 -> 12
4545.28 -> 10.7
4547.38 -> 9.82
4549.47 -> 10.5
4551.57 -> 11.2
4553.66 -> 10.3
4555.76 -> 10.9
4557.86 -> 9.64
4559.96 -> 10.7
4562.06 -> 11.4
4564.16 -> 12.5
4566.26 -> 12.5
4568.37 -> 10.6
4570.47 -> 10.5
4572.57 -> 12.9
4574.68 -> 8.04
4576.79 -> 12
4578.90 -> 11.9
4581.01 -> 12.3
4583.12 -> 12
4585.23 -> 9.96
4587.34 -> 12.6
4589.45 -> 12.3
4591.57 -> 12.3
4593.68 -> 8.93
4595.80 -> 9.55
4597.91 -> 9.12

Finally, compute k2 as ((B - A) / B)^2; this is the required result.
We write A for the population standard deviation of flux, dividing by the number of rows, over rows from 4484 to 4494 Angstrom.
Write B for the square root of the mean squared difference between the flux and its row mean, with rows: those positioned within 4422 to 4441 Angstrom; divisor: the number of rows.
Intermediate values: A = 1.00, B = 1.0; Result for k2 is 0.0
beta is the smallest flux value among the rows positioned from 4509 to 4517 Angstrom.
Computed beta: 11.7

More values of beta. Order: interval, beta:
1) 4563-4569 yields 10.6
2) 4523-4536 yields 10.1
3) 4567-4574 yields 10.5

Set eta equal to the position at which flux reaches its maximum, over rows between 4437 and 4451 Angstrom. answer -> 4443.86 Angstrom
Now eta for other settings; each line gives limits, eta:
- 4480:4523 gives 4518.15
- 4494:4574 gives 4518.15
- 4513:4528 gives 4518.15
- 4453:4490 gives 4472.61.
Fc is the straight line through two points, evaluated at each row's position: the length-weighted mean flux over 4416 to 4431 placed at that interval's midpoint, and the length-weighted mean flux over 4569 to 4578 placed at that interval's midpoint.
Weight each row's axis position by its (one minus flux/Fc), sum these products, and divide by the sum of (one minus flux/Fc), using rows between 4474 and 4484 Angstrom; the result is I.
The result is 4477.8 Angstrom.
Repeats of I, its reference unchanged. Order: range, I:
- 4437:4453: 4444.5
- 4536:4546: 4540.2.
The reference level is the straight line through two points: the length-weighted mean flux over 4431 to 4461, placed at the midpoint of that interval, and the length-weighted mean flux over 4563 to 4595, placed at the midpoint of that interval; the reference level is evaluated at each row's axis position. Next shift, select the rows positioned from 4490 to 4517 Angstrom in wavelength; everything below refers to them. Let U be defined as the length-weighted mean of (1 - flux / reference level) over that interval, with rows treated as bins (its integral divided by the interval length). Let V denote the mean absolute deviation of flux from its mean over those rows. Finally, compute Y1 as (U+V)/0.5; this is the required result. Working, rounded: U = -0.020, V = 0.82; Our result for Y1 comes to 1.6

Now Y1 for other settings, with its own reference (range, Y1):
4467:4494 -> 1.9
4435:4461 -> 1.5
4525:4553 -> 1.3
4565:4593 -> 2.1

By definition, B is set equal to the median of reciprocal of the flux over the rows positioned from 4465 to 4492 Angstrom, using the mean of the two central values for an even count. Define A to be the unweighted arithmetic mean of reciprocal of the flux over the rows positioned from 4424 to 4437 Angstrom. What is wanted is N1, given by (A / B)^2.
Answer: 1.09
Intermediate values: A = 0.092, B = 0.088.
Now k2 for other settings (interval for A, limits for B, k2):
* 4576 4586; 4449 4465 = 0.1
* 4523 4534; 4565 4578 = 0.3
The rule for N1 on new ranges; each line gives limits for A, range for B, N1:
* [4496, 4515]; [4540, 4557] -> 0.88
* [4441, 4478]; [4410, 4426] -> 0.96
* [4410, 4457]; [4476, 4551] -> 1.01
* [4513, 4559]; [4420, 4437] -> 0.96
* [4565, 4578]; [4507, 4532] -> 1.13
